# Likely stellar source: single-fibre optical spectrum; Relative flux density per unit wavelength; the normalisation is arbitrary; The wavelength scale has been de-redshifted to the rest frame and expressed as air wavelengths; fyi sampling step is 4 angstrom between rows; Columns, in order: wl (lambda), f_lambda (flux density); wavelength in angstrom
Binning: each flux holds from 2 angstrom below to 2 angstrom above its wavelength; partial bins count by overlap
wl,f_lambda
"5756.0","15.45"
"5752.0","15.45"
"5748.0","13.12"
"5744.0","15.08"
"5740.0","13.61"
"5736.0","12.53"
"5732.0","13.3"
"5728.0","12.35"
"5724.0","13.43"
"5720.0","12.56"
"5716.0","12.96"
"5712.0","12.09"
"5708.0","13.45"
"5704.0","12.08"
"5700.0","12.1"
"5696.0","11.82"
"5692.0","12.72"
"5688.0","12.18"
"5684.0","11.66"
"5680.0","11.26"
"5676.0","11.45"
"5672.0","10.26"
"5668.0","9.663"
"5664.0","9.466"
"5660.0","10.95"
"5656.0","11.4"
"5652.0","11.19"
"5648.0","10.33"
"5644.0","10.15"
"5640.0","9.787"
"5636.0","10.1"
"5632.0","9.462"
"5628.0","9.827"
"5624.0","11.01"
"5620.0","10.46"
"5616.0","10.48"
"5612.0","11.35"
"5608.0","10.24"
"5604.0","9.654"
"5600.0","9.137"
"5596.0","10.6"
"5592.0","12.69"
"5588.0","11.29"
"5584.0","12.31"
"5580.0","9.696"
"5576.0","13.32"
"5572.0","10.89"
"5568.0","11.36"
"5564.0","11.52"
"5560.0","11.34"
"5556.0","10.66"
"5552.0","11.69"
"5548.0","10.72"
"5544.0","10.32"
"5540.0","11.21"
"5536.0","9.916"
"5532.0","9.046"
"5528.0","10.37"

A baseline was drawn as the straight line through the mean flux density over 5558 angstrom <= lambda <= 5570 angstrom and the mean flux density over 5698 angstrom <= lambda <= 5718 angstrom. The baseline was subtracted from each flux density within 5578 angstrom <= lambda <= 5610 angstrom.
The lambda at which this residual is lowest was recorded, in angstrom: 5600.0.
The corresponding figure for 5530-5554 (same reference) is 5532.0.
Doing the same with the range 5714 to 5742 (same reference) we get 5728.0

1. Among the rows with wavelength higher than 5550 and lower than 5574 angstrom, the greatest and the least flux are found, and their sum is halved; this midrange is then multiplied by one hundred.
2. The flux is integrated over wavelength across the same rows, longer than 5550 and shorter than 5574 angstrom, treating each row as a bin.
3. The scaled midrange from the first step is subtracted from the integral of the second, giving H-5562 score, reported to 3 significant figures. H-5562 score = -848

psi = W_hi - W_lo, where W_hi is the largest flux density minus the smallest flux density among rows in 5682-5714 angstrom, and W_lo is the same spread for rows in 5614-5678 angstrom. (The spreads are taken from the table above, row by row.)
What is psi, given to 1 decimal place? -0.2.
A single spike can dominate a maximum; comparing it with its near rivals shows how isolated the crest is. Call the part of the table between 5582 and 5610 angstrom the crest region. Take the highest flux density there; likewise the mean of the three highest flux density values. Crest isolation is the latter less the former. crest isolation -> -0.59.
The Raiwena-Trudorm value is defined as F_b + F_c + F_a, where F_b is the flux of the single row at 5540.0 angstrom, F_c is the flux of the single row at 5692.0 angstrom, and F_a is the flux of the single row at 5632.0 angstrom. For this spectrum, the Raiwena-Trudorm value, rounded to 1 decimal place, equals 33.4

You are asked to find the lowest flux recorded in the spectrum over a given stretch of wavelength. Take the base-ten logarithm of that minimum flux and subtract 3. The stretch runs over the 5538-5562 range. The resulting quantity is -1.99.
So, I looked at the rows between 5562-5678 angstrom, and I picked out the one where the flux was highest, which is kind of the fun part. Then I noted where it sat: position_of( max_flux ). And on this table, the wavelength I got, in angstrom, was 5576.0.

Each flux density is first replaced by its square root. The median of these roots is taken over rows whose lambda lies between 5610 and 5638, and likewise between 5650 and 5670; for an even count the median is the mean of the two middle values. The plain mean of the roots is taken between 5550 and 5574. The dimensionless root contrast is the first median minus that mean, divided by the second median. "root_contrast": -0.04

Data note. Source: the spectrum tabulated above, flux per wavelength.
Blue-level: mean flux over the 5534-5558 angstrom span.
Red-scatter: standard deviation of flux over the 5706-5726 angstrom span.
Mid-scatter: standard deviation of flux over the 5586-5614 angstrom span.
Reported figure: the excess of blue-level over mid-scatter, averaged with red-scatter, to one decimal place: 5.1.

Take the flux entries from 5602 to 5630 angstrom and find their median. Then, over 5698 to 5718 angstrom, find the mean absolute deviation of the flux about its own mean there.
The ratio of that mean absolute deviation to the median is 0.051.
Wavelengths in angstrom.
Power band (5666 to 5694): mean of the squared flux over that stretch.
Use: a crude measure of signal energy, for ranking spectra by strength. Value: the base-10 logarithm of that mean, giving 2.11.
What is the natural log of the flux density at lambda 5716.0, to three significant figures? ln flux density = 2.56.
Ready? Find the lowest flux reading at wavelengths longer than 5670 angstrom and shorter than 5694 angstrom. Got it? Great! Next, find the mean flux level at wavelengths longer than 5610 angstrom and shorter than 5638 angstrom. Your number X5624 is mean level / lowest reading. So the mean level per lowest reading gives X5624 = 1.01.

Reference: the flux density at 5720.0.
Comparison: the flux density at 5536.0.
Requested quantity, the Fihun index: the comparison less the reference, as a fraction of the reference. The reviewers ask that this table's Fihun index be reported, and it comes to -0.21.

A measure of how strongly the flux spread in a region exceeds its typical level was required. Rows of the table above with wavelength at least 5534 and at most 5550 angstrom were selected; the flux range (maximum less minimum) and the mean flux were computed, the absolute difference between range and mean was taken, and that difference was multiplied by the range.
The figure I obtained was 12.0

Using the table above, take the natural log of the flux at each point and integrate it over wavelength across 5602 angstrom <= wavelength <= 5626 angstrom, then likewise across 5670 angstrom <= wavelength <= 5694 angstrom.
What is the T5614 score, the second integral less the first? 2.3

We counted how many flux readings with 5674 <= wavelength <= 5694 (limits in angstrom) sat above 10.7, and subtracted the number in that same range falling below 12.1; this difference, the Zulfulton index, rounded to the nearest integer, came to 2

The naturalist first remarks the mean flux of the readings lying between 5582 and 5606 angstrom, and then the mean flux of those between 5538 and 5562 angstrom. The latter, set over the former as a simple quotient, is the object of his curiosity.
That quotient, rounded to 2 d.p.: 1.00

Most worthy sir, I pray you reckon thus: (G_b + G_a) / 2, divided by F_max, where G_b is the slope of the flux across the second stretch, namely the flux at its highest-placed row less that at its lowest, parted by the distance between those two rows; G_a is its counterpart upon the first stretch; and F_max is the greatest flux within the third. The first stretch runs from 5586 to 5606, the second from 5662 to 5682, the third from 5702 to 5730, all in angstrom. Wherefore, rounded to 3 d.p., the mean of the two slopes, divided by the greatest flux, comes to 0.000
